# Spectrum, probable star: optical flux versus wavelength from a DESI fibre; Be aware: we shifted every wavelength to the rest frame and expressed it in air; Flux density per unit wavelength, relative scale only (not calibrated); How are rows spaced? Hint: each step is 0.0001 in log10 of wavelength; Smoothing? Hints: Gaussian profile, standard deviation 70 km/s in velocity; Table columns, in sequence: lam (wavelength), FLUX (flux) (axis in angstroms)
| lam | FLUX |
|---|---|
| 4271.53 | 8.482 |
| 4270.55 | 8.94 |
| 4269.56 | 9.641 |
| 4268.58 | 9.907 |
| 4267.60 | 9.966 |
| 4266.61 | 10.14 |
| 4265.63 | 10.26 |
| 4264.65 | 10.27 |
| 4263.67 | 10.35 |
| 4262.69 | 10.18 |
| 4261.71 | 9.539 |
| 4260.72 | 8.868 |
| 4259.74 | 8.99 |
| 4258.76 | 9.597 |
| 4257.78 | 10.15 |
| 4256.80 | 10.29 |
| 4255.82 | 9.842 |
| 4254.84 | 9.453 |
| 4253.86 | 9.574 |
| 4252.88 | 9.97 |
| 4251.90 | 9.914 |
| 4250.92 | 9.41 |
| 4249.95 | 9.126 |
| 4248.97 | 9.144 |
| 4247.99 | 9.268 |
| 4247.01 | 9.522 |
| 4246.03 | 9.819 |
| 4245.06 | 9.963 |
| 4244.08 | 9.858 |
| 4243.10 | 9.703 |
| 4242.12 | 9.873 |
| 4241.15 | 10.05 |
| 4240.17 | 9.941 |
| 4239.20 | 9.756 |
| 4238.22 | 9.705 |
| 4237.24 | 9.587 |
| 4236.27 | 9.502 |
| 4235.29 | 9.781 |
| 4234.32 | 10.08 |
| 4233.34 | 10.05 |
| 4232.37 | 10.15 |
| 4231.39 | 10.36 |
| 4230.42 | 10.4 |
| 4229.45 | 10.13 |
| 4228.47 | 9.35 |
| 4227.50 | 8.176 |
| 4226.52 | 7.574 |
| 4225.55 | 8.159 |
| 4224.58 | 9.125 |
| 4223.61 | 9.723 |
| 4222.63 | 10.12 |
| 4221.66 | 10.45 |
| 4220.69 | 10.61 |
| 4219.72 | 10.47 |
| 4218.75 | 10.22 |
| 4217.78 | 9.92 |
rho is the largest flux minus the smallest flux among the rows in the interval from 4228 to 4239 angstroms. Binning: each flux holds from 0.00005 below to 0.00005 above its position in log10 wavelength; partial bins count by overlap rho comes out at 1.05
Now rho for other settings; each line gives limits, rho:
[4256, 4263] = 1.42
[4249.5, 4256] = 0.84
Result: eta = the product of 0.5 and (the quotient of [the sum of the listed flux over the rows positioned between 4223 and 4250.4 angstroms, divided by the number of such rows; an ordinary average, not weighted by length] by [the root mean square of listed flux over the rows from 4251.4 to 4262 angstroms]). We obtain 0.495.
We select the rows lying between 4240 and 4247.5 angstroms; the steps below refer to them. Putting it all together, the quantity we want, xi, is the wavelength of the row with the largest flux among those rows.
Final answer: 4241.15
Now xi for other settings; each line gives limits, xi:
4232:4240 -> 4232.37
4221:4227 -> 4221.66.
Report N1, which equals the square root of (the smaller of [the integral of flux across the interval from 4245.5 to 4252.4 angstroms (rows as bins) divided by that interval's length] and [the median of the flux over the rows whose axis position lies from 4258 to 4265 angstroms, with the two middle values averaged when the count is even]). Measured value 3.08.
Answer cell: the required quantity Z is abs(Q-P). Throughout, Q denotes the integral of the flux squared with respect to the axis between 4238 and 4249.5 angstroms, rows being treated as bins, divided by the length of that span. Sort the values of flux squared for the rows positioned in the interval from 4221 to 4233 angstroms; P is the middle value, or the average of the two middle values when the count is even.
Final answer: 4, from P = 98.5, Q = 94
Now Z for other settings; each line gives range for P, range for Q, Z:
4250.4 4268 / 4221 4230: 13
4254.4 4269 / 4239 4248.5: 4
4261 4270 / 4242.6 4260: 10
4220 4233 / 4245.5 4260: 10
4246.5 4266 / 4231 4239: 6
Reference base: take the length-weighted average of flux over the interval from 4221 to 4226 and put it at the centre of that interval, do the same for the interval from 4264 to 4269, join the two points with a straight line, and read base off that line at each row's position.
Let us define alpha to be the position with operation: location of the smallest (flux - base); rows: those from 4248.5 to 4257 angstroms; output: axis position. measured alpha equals 4249.95 angstroms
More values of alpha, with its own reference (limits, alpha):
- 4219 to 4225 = 4224.58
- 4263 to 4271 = 4270.55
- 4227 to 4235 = 4227.50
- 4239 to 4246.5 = 4243.10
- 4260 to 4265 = 4260.72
